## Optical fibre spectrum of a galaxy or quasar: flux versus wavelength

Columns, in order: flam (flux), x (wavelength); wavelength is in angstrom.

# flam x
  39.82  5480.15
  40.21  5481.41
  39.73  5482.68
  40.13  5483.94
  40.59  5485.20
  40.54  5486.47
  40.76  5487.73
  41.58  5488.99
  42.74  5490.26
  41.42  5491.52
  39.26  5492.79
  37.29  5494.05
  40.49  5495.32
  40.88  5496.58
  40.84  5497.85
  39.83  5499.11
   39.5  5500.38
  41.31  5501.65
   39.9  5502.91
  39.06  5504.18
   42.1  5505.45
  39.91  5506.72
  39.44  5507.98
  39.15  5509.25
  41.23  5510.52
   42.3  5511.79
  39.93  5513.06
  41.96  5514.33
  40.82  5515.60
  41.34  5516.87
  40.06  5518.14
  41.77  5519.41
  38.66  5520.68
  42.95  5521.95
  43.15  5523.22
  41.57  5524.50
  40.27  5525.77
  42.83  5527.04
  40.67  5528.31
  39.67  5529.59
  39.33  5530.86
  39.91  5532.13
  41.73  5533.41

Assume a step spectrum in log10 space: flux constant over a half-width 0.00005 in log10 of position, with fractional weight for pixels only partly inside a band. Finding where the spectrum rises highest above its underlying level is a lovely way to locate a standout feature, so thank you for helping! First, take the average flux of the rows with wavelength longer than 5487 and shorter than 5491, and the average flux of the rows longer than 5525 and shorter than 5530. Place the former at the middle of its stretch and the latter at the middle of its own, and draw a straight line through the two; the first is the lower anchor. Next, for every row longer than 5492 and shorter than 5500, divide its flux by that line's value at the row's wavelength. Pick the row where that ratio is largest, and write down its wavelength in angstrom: 5496.58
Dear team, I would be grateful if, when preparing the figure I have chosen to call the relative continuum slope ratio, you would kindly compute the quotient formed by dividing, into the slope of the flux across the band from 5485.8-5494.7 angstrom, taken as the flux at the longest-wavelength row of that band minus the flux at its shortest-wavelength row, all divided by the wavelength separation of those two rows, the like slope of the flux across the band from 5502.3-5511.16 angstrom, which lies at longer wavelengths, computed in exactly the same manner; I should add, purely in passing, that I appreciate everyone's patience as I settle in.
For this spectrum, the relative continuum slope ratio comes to -2.5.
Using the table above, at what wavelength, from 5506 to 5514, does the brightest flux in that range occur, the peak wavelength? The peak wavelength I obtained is 5511.79 angstrom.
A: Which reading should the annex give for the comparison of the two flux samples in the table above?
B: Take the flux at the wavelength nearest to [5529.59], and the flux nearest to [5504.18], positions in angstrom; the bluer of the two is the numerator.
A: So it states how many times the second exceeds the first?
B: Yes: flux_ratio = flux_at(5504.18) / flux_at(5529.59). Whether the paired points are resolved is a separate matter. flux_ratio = 0.98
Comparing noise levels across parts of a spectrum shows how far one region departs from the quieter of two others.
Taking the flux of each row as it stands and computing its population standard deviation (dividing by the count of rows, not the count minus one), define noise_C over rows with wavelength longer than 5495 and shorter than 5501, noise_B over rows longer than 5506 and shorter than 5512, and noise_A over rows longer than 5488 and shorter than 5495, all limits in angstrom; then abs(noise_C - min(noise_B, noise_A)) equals 0.6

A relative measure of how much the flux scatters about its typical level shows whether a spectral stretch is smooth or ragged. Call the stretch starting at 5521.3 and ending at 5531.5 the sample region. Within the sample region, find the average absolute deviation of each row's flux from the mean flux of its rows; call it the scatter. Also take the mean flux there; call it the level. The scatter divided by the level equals 0.0320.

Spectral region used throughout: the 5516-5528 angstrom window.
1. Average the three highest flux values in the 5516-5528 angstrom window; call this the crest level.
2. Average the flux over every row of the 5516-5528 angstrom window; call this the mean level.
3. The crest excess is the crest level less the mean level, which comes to 1.6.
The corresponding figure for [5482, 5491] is 0.8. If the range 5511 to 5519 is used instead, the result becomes 0.8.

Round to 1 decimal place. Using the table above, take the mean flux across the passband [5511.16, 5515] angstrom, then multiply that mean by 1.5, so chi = 62.1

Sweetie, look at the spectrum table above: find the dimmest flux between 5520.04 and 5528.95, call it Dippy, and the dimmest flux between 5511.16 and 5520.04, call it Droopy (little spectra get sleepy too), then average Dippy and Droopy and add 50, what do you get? 89.3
